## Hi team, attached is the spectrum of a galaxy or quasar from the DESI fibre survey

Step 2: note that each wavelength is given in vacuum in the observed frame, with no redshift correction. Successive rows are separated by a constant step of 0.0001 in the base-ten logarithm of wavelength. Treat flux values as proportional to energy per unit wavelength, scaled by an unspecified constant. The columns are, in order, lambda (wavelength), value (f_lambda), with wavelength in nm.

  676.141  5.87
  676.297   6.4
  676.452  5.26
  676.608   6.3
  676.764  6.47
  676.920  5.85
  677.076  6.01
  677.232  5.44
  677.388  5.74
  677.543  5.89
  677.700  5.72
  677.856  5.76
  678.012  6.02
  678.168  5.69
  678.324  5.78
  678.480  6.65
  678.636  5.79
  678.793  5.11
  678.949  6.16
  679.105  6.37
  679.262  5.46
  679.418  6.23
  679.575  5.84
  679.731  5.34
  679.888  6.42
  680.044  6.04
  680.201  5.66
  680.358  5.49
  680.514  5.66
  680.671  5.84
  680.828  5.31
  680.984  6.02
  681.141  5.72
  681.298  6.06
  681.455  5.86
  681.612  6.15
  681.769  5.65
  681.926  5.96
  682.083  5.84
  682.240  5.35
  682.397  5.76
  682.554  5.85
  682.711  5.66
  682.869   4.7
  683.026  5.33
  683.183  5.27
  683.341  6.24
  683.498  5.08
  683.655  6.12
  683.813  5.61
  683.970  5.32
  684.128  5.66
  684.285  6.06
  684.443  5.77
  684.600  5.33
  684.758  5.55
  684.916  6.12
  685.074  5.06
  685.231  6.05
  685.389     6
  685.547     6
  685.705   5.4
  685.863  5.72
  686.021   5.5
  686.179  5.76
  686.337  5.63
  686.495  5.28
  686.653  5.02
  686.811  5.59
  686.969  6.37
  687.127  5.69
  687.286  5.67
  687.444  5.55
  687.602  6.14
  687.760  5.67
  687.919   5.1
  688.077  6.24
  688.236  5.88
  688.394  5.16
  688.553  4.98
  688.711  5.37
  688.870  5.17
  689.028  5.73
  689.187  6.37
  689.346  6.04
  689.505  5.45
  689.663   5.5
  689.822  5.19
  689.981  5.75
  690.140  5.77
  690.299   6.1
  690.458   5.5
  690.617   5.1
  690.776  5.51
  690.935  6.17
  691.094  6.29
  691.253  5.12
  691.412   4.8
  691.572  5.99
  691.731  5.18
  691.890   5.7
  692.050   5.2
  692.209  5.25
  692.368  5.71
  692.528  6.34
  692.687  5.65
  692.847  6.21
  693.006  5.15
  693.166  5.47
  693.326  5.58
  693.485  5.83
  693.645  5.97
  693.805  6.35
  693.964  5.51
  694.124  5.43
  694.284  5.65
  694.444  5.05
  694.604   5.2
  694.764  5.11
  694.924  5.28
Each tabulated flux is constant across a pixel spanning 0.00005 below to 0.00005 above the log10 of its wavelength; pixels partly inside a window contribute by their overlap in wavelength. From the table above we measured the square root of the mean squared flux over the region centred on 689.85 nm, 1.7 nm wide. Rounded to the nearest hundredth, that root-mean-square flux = 5.69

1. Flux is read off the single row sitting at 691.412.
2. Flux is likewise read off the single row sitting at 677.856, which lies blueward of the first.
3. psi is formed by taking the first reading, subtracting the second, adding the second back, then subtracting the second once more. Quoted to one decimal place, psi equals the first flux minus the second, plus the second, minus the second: -1.0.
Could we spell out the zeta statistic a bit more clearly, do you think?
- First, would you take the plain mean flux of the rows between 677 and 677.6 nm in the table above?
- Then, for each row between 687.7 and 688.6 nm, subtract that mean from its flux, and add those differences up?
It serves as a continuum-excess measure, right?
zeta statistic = -1.6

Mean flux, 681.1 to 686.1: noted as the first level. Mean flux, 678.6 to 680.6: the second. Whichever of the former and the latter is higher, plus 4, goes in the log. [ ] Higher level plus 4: 9.81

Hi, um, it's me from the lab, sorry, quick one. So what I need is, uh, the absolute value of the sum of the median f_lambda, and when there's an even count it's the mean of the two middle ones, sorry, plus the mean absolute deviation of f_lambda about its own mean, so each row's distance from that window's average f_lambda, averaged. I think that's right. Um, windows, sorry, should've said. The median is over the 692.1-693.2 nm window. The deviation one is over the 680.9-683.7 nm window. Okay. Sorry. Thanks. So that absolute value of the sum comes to 5.97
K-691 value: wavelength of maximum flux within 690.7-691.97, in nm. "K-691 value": 691.094 nm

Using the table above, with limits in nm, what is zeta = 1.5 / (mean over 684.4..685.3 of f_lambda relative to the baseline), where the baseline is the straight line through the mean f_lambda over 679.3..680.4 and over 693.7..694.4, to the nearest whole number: -9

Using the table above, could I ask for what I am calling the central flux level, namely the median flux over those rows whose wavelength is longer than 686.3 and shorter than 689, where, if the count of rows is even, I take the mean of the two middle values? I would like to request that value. 5.59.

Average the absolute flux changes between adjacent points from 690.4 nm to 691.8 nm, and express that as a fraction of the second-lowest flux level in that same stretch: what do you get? 0.12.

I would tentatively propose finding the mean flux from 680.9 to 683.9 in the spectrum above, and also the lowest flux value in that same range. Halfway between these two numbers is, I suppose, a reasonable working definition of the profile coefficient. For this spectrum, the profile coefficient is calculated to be 5.20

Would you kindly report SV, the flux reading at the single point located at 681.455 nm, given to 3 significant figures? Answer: 5.86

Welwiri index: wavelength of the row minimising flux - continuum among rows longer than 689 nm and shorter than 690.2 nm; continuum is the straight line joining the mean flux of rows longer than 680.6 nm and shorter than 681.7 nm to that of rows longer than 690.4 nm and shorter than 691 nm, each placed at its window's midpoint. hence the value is 689.822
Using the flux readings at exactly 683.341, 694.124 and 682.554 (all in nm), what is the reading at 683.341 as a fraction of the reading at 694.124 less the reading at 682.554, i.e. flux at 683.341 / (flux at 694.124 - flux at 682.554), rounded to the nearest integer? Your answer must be -15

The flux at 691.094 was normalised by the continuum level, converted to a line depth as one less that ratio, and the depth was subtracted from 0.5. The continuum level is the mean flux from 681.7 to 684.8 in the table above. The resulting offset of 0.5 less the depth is 0.62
